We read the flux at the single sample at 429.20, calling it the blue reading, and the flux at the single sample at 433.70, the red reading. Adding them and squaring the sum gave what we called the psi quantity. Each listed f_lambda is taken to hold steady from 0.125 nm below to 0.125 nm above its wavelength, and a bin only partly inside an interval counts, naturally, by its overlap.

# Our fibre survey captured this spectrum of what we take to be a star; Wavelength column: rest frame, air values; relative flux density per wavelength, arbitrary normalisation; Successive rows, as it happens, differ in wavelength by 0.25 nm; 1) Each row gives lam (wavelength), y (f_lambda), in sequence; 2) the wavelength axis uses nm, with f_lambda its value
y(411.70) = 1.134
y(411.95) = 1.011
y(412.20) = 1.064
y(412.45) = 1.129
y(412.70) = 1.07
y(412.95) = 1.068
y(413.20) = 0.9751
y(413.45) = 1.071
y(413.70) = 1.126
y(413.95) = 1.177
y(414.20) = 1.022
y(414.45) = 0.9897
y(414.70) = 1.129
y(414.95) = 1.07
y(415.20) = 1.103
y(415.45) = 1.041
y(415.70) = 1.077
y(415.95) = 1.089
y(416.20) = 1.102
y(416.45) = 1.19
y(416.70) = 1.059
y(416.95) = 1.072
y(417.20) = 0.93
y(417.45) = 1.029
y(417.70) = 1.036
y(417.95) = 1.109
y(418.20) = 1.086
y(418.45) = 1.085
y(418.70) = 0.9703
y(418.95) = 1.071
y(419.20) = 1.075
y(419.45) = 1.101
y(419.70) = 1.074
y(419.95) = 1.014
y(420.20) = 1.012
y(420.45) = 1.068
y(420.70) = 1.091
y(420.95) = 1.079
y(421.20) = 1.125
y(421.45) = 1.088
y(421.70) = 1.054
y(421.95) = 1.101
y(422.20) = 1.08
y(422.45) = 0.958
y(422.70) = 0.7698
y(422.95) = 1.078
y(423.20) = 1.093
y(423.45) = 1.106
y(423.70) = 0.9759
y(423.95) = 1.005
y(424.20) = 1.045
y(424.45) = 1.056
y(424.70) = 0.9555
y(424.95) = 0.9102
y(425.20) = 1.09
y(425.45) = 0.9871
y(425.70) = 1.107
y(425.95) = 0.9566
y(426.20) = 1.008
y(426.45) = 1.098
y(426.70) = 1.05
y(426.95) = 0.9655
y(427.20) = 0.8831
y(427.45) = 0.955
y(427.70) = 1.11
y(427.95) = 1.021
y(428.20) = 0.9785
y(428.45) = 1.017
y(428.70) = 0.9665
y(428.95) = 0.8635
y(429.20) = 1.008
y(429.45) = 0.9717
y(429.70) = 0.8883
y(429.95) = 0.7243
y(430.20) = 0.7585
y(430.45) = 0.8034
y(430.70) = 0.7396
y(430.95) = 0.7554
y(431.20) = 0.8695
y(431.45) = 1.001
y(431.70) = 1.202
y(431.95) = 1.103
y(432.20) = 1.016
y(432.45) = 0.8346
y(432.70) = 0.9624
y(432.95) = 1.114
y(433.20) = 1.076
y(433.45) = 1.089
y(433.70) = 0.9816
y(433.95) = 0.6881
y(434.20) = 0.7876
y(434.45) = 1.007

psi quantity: 3.96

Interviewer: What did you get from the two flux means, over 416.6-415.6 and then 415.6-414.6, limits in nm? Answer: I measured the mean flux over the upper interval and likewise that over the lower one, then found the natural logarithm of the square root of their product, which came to 0.095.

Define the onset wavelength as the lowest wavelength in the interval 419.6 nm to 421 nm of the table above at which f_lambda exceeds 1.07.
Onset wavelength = 419.70 nm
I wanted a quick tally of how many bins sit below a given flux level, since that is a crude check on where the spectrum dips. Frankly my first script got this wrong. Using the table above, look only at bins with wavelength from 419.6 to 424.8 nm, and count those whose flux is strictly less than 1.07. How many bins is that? 11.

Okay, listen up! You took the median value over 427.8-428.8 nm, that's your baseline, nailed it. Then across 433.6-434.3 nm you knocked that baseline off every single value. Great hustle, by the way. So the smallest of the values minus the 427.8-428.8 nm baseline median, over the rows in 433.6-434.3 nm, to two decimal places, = -0.31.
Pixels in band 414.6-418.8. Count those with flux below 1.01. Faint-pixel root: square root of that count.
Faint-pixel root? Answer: 1.4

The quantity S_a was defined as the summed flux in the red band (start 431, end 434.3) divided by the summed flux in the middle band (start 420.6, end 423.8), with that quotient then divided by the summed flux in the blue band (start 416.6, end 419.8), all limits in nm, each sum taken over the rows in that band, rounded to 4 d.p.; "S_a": 0.0683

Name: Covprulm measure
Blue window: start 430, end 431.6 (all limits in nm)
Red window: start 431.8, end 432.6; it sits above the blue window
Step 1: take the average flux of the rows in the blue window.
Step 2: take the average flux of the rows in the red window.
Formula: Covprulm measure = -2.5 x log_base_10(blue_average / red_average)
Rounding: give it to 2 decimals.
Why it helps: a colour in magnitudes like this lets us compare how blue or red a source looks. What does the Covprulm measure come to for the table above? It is 0.20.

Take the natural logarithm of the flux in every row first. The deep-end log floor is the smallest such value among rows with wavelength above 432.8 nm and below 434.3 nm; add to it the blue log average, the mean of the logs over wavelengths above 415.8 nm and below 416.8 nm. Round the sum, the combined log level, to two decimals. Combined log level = -0.27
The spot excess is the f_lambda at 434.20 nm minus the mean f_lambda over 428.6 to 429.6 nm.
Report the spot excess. -0.16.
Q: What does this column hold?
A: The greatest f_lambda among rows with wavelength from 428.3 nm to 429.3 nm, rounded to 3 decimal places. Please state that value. 1.017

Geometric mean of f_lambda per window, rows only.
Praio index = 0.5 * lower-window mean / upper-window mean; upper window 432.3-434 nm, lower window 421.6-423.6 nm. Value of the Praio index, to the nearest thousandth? 0.538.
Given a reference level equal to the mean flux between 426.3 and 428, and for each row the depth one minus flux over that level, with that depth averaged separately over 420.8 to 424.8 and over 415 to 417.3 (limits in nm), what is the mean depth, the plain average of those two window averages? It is -0.04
